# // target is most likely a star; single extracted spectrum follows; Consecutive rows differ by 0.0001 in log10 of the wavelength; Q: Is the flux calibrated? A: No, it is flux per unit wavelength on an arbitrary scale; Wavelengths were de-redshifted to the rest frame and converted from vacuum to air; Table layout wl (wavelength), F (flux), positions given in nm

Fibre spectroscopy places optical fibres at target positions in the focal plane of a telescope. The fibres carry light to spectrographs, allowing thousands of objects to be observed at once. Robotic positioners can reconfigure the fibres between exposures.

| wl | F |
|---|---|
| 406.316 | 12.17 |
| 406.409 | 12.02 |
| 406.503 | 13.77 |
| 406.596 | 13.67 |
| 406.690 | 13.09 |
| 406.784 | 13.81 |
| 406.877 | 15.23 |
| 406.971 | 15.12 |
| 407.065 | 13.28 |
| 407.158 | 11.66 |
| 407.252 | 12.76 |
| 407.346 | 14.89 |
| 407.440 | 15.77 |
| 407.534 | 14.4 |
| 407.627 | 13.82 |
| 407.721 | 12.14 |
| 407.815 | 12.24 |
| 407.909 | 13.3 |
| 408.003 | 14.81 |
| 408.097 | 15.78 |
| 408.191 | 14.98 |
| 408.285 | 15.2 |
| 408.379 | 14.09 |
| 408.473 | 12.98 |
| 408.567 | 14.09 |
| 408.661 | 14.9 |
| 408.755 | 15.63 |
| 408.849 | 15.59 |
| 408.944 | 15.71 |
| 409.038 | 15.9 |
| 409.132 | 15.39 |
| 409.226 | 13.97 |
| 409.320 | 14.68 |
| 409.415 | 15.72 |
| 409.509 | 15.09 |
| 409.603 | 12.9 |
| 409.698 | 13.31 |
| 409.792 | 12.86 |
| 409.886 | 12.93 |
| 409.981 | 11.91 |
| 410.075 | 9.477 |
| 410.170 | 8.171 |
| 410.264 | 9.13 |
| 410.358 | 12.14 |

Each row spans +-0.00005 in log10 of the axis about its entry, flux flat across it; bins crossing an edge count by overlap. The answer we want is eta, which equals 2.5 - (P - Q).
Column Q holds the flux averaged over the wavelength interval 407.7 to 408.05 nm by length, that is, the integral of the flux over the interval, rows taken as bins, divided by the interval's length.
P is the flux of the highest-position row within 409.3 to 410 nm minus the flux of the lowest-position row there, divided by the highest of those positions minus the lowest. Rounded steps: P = -4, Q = 13.2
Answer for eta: 20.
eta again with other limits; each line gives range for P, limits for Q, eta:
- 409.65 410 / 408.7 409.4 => 23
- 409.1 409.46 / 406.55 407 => 15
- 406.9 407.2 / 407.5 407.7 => 35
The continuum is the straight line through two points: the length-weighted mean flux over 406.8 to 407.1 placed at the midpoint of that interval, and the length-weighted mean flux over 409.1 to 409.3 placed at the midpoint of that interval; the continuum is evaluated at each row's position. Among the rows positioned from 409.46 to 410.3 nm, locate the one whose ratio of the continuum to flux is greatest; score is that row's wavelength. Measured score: 410.170 nm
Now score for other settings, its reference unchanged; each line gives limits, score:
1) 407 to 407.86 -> 407.158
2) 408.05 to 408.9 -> 408.473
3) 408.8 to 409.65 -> 409.603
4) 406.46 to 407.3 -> 407.158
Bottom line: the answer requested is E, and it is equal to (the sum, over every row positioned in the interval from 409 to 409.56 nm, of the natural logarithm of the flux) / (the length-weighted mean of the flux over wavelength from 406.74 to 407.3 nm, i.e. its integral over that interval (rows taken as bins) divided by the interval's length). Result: 1.19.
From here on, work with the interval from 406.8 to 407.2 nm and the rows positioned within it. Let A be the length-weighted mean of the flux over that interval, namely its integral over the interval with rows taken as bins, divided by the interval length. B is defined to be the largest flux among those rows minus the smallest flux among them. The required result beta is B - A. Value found -10.3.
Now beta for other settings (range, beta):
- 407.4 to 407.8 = -10.2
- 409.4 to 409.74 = -11.3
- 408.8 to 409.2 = -15.0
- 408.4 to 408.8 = -11.7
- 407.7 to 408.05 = -10.5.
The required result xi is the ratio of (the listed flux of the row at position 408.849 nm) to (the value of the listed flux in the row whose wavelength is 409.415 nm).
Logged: 0.99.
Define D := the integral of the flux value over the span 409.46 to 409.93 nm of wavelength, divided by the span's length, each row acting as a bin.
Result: 13.4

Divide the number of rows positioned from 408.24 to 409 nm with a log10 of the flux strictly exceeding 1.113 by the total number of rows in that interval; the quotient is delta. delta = 1.00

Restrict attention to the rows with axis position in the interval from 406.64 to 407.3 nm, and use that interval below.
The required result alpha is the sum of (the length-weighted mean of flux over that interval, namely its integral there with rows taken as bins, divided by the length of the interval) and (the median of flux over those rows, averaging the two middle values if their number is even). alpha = 27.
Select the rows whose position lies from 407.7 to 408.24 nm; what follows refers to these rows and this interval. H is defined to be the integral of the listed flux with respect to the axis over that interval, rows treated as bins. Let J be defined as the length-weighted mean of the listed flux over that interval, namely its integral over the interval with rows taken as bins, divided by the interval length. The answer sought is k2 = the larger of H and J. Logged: 14.0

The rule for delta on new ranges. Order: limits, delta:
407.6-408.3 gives 0.75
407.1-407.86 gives 0.50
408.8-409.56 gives 1.00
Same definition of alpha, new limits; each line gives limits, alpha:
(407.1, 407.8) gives 27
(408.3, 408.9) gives 29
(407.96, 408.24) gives 30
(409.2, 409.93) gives 28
